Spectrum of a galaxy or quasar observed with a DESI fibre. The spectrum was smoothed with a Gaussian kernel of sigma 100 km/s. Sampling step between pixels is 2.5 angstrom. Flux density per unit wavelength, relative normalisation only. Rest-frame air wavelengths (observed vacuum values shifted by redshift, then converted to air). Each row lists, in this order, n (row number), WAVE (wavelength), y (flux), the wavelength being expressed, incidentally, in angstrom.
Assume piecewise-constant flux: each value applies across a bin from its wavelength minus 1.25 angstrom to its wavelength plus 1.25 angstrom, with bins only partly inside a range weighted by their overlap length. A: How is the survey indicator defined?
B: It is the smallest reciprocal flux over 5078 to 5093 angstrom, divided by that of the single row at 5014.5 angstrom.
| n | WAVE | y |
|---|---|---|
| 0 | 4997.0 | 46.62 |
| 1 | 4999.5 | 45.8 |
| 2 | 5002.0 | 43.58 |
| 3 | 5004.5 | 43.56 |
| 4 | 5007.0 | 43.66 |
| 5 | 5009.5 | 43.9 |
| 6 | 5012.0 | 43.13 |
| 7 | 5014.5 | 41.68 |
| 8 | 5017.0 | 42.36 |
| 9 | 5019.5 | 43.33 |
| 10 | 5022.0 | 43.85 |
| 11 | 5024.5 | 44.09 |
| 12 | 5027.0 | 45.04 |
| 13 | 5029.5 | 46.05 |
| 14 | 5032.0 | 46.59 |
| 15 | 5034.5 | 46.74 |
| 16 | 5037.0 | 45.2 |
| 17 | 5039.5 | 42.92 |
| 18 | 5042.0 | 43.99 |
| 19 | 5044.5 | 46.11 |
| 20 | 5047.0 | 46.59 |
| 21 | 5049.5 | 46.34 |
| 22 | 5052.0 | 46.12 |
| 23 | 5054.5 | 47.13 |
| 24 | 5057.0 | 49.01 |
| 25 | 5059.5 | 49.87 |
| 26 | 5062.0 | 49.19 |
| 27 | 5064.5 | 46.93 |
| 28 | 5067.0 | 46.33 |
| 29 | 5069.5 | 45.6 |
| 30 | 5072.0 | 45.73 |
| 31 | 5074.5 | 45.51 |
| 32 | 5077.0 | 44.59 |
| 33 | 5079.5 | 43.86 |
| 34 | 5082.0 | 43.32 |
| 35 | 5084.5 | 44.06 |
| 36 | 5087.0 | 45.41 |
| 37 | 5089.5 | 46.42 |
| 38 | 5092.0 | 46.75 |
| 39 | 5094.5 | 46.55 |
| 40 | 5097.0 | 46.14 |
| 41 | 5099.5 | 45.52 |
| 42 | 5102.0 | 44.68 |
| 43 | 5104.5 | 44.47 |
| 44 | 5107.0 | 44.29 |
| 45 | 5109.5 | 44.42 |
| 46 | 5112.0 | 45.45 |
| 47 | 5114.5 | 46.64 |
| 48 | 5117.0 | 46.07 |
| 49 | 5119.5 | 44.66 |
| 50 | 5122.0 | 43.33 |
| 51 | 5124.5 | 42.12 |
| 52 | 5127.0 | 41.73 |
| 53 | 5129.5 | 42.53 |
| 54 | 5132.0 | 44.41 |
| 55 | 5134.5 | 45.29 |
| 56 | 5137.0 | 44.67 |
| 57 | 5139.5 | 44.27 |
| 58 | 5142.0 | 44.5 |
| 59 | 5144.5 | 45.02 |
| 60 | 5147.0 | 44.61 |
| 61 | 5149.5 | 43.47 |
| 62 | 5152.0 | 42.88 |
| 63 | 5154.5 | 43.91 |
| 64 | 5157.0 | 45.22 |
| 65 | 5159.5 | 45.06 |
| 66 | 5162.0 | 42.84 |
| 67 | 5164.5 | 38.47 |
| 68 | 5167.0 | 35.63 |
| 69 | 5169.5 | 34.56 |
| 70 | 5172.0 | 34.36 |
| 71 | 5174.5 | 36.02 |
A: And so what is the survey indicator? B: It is 0.89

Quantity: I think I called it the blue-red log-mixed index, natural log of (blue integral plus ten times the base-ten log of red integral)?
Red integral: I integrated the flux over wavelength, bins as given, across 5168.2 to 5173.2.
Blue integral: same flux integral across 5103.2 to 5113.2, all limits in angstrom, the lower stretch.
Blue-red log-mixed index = 6.15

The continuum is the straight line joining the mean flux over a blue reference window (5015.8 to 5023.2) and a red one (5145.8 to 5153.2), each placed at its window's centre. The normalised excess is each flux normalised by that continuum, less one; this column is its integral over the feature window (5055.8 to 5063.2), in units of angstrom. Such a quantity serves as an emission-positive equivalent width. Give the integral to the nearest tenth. 1.0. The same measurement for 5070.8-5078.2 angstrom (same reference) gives 0.3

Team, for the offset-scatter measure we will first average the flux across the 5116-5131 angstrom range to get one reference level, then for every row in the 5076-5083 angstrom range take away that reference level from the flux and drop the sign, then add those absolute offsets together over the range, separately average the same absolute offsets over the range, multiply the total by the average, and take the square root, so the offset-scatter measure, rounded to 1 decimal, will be 1.0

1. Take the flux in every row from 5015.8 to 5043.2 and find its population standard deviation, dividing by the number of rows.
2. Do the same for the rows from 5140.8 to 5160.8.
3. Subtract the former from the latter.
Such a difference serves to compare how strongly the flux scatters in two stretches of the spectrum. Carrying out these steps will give -0.6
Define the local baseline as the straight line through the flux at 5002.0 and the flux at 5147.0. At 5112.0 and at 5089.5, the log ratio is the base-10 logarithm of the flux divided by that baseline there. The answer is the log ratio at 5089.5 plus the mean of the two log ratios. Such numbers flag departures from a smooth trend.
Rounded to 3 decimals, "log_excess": 0.037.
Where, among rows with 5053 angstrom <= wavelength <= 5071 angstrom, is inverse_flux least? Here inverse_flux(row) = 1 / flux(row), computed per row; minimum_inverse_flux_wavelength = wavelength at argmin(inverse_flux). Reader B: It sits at 5059.5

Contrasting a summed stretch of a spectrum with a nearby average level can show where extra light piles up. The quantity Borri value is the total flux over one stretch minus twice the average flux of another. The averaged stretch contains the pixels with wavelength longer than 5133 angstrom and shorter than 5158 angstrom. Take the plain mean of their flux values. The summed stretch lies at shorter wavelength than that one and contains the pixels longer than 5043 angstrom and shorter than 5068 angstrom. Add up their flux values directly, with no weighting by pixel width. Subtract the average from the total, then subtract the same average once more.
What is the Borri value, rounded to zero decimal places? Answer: 385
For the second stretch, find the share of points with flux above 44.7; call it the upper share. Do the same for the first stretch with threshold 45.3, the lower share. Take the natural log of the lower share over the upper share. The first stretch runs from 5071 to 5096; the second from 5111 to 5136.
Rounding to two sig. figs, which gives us 0.41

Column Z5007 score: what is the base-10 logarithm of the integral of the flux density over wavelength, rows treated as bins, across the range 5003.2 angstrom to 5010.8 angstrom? 2.52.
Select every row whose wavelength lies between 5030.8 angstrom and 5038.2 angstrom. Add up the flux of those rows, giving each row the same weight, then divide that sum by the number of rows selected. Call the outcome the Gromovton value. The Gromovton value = 46.2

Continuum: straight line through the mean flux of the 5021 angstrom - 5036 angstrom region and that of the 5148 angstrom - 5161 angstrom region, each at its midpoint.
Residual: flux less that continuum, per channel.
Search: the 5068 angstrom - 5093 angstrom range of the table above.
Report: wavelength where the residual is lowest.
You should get 5082.0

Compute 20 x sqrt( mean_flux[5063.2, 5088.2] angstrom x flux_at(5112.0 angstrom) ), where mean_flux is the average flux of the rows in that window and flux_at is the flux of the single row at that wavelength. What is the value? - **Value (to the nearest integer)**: 906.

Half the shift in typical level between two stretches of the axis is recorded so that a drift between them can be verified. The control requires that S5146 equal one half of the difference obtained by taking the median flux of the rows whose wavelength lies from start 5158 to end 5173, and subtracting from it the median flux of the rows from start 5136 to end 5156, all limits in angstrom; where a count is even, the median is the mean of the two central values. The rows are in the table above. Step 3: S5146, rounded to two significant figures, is -3.7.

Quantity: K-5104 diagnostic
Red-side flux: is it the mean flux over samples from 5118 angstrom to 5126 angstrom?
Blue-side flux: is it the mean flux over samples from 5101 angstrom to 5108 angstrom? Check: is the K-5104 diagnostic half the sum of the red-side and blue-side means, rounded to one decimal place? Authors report 43.9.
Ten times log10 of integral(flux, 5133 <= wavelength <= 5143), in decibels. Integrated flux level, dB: 26.5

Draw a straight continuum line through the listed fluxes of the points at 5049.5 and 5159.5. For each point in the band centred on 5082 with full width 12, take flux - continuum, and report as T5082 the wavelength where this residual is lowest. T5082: 5082.0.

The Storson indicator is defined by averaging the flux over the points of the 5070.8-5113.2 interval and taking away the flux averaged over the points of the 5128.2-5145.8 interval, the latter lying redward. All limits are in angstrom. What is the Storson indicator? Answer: 1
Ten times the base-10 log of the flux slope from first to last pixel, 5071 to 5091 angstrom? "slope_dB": -14.0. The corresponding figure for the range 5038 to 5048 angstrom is -3.1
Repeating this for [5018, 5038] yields -9.7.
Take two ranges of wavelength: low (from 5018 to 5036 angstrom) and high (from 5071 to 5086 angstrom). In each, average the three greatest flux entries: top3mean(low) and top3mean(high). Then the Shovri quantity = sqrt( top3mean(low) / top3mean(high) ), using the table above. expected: 1.013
